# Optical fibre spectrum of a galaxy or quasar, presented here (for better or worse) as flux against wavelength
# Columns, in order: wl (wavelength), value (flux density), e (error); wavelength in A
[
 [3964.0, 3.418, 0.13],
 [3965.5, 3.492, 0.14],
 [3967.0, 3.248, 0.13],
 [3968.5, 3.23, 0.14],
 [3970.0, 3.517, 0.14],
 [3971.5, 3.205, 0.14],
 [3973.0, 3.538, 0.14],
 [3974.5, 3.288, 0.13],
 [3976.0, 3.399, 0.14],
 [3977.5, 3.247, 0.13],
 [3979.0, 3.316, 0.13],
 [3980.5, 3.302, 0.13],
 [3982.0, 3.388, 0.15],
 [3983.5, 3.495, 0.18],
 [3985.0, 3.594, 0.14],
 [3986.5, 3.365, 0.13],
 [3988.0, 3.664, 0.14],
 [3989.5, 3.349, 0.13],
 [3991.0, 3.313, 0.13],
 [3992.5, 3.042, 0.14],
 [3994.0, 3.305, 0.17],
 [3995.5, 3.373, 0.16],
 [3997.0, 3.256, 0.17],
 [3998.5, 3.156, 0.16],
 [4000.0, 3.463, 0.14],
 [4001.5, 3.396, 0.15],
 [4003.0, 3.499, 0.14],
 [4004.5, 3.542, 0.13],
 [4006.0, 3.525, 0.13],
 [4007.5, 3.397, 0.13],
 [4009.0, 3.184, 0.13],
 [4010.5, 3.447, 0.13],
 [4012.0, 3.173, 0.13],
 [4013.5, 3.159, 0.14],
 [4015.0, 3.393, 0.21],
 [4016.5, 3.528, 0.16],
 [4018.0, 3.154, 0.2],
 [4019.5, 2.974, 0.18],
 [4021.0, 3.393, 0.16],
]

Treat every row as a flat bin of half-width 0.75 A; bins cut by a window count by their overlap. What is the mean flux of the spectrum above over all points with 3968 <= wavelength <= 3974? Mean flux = 3.37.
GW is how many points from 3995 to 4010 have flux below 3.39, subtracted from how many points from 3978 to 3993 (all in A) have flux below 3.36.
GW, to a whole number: 1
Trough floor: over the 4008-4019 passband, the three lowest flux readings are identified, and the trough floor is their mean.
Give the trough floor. 3.16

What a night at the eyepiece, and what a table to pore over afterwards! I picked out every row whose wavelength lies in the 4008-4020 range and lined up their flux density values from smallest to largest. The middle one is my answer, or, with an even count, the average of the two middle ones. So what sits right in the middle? 3.18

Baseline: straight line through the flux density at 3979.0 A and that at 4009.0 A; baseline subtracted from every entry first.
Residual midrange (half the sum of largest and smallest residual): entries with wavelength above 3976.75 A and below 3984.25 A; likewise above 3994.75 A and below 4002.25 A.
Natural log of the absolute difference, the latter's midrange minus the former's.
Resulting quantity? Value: -3.9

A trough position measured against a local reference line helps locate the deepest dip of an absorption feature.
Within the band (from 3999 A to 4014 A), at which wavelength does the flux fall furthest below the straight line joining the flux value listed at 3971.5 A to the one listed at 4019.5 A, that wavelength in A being 4013.5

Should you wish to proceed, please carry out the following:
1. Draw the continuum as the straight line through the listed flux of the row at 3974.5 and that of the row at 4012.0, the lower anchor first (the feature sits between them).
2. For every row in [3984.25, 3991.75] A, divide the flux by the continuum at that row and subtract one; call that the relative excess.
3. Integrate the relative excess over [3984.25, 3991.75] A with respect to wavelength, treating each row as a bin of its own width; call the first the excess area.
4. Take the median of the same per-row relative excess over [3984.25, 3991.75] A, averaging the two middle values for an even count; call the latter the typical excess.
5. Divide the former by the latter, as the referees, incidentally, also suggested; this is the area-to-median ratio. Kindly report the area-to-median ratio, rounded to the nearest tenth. 13.9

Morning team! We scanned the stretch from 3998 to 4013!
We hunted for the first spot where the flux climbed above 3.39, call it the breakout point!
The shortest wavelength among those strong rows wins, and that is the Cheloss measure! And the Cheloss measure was 4000.0 A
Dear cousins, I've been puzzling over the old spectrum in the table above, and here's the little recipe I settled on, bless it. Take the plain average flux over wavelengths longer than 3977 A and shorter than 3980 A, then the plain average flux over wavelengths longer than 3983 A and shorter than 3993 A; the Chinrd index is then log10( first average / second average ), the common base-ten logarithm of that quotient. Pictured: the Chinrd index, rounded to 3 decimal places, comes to -0.016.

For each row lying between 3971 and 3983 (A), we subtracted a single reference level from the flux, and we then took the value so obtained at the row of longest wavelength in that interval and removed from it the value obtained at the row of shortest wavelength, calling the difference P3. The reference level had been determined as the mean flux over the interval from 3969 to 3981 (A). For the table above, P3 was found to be 0.18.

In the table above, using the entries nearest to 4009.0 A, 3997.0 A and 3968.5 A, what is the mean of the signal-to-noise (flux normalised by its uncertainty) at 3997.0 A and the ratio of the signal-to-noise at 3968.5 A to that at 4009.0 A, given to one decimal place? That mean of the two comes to 10.0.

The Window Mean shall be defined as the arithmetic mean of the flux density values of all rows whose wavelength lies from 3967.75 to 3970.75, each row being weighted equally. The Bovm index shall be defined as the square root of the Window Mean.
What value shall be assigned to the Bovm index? 1.84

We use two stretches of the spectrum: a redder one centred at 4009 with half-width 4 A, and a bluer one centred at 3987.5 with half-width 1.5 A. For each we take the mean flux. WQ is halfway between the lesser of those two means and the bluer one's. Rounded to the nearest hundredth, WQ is 3.43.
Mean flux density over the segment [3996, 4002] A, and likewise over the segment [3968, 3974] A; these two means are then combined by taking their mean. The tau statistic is 3.35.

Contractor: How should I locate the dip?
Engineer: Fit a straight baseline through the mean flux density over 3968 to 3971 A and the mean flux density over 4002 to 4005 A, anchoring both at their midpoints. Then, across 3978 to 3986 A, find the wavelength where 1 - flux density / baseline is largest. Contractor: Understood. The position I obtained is 3980.5 A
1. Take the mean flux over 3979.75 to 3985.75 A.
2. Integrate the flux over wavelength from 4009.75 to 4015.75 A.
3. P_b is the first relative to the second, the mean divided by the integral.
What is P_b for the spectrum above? 0.174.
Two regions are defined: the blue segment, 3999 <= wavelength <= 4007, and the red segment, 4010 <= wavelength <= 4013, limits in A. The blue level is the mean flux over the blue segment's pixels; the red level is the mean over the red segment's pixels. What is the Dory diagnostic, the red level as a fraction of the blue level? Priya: 0.95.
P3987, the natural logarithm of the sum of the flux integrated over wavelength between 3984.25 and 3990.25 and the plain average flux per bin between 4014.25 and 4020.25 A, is 3.19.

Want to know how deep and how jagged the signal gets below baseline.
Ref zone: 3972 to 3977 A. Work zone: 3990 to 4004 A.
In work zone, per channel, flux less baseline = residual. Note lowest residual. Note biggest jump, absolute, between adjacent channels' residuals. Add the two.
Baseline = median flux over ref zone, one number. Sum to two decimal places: -0.05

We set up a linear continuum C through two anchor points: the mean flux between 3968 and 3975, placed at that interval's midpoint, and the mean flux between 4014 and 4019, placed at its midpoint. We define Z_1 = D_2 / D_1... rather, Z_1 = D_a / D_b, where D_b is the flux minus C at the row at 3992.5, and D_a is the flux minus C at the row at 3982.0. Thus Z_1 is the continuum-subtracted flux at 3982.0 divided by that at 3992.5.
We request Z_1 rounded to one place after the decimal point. -0.1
